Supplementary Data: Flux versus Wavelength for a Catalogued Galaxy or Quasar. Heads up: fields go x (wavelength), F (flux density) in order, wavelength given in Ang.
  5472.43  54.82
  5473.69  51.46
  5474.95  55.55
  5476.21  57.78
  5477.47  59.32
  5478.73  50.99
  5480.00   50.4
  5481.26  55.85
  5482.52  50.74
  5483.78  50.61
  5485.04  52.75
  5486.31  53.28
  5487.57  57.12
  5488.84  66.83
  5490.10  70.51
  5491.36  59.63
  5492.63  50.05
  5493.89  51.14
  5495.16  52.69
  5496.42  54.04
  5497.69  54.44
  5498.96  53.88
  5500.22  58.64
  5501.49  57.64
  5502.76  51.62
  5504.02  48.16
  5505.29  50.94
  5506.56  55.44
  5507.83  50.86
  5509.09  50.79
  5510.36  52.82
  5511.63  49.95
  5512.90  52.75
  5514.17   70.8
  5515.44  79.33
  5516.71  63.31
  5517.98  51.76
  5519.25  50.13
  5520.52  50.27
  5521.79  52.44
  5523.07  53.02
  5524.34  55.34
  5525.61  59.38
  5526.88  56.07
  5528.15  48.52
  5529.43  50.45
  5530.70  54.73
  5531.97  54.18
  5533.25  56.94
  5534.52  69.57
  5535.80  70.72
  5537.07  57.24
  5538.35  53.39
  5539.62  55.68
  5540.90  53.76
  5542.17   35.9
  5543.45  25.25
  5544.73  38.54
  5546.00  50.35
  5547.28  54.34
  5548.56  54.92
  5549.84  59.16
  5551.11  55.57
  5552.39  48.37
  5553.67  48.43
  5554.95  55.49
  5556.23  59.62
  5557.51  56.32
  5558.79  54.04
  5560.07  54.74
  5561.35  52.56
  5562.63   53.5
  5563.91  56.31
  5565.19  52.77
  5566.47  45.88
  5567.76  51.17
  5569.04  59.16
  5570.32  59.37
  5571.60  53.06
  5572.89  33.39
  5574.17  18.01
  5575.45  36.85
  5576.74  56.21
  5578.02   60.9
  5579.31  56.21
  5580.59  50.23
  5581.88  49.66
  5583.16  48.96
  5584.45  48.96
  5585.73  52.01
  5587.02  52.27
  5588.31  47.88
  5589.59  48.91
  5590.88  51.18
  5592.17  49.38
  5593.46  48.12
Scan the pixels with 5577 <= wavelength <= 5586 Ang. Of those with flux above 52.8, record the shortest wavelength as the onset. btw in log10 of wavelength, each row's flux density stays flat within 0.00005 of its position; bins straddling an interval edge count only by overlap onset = 5578.02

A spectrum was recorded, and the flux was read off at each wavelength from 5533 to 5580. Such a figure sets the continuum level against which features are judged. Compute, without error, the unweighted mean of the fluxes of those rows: 51.7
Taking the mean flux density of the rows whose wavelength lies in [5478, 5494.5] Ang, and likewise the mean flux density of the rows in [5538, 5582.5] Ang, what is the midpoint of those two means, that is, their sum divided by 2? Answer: 52.8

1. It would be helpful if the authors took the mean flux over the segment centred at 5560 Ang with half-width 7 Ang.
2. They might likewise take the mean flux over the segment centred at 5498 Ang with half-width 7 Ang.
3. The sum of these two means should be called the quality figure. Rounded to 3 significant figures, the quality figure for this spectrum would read 107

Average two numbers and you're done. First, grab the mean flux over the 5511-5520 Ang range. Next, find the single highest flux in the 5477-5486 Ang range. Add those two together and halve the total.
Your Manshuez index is 59.5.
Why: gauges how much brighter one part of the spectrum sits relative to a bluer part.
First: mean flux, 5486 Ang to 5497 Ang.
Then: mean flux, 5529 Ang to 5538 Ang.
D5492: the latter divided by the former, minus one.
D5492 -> 0.03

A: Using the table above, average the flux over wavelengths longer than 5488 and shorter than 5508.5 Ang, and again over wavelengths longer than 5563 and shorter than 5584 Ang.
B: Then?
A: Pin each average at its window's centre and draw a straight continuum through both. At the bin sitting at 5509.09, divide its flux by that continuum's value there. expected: 0.93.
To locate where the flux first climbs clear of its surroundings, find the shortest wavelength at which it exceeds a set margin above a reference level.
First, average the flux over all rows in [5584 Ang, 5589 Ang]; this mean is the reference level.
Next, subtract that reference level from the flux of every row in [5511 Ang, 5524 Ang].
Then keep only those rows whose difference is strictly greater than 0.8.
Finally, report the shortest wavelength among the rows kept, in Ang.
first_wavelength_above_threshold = 5512.90 Ang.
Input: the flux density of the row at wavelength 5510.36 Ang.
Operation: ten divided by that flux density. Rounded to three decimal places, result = 0.189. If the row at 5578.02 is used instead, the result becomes 0.164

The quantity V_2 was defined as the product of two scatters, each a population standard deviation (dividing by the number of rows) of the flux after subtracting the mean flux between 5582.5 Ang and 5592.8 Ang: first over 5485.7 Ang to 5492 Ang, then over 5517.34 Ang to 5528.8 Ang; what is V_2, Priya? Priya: 20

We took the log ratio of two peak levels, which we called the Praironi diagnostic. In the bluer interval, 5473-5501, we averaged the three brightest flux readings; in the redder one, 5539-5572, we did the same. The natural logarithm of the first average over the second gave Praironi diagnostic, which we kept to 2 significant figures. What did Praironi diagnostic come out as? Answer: 0.10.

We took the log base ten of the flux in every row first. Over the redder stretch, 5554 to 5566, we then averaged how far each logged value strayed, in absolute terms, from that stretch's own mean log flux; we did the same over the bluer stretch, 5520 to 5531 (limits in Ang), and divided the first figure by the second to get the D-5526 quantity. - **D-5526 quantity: 0.6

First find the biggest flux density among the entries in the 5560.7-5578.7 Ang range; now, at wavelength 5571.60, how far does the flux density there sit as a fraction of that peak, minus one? -0.13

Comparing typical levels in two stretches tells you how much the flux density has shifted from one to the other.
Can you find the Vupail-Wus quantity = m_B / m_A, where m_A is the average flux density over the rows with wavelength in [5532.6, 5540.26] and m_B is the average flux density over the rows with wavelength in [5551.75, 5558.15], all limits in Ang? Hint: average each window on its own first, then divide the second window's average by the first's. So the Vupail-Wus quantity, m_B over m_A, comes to 0.89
